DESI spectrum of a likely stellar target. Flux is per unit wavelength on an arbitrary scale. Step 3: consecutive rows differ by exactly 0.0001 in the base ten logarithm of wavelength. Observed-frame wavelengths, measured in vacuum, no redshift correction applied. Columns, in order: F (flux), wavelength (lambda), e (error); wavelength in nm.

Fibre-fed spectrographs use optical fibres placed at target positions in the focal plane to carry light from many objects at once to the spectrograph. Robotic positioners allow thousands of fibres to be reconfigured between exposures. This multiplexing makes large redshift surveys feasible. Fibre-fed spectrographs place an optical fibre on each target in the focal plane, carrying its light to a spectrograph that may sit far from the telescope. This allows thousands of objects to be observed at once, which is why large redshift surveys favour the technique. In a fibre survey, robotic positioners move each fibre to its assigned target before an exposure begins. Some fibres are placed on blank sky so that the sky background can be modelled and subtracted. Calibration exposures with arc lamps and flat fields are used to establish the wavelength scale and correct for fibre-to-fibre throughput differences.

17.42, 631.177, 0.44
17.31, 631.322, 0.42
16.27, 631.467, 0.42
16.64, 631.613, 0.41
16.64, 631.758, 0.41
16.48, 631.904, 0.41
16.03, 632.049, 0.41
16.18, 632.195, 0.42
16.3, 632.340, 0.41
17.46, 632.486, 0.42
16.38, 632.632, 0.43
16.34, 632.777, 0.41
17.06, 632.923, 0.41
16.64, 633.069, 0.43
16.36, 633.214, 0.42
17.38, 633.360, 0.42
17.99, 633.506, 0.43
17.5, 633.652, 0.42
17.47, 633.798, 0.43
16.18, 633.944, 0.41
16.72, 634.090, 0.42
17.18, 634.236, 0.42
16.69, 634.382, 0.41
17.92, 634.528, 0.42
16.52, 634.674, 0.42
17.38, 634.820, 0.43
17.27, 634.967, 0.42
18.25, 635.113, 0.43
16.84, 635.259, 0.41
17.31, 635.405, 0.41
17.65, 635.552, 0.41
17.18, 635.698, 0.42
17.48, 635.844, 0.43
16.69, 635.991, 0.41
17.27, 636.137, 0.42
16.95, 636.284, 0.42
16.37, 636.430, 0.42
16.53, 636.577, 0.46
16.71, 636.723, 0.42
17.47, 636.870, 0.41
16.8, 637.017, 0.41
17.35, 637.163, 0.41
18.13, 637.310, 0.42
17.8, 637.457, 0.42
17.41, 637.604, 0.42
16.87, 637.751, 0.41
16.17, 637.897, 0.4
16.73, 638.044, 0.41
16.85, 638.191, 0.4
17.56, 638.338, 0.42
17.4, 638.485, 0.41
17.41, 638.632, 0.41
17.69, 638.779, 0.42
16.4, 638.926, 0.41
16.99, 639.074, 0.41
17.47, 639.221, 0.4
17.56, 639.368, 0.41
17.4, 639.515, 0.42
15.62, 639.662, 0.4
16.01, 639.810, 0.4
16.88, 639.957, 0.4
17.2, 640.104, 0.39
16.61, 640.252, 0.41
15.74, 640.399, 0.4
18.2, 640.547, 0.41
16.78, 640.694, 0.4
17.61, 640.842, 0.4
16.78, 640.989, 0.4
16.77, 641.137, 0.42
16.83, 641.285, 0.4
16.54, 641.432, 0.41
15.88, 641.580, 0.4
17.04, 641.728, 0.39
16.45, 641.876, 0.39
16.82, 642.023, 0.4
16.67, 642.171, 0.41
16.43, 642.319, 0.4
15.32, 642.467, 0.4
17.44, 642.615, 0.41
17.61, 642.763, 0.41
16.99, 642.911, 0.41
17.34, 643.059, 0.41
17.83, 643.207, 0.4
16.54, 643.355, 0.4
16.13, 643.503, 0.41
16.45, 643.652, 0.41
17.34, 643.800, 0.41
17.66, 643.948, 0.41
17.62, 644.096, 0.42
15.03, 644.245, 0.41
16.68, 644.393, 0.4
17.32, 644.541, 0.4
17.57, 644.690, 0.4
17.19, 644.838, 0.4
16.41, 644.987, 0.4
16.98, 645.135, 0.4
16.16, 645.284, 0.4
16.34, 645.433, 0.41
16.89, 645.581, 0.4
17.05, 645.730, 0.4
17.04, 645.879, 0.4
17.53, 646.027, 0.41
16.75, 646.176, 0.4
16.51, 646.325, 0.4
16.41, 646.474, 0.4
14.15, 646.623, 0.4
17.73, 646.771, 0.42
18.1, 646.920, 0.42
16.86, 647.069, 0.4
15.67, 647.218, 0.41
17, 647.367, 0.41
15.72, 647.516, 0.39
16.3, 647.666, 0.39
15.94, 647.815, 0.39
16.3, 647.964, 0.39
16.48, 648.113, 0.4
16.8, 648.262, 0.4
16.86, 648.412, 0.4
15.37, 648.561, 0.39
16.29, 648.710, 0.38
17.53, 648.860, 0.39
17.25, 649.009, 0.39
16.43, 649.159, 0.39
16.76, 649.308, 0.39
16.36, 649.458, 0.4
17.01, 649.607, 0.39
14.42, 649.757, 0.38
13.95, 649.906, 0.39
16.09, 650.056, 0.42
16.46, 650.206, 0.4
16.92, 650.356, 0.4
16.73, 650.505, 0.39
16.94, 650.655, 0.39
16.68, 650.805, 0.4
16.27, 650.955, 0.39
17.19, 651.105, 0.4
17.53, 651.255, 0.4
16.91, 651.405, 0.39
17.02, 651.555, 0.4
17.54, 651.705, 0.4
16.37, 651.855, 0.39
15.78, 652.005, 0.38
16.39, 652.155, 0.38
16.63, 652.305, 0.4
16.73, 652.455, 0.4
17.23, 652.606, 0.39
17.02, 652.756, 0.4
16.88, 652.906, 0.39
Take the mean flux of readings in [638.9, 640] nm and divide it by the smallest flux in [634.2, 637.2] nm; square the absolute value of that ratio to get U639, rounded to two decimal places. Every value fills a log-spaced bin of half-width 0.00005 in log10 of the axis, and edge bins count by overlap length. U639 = 1.05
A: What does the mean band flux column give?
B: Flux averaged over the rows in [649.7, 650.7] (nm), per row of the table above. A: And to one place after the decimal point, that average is 15.9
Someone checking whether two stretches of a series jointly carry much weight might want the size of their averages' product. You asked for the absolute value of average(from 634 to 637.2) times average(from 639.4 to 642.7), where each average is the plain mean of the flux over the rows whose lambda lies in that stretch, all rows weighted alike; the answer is 286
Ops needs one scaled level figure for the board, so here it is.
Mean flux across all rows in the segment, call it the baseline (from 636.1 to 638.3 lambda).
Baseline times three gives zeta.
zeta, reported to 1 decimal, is 51.1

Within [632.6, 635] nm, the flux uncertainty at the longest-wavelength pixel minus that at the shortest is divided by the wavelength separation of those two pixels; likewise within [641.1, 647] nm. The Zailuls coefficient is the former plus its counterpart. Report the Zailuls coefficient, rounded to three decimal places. -0.004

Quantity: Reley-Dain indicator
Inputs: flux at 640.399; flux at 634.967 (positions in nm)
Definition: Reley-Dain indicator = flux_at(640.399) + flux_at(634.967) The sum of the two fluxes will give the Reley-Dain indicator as 33.0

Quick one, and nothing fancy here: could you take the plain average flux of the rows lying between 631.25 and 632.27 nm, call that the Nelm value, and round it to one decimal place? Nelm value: 16.5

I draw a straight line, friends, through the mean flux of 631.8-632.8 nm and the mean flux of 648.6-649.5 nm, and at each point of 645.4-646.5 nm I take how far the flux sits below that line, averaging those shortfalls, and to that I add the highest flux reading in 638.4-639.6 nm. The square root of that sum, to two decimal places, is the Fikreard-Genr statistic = 4.19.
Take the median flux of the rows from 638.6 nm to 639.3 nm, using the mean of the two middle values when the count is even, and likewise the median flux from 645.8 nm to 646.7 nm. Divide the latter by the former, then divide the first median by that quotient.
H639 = 18.2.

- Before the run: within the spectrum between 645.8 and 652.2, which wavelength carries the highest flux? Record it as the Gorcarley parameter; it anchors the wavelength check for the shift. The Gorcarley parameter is 646.920 nm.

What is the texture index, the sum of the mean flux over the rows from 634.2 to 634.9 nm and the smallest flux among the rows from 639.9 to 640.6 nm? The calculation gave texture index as 32.9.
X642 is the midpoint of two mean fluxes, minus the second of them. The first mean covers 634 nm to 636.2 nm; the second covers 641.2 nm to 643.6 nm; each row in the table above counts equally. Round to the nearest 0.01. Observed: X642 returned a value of 0.24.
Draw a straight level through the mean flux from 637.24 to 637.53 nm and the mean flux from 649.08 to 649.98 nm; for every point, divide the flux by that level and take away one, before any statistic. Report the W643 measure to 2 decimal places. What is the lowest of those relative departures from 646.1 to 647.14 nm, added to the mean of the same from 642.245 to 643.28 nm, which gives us -0.13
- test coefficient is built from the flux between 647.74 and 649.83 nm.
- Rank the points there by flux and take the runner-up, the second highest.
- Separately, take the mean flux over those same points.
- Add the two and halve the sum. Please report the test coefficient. 16.8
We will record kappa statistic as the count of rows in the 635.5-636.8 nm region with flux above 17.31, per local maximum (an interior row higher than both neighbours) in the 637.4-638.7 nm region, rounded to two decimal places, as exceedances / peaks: 2.00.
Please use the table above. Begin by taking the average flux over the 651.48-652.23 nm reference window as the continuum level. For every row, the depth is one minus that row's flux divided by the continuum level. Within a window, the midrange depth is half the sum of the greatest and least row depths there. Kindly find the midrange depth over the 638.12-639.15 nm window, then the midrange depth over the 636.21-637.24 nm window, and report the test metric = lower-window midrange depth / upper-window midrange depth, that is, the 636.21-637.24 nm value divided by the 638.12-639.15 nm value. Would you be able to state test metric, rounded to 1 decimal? 0.7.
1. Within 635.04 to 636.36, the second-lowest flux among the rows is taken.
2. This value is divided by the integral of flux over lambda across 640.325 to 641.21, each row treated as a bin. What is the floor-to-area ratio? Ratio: 1.12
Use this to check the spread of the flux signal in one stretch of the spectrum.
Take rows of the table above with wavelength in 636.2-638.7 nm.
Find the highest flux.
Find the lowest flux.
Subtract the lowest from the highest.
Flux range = 2.0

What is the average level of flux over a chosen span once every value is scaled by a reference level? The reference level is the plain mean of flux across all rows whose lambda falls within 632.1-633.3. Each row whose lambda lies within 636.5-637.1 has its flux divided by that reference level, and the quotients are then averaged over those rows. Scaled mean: 1.02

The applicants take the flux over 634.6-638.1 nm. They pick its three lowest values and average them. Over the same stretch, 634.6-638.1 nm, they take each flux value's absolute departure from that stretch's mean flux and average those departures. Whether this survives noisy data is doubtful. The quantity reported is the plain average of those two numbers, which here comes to 8.4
